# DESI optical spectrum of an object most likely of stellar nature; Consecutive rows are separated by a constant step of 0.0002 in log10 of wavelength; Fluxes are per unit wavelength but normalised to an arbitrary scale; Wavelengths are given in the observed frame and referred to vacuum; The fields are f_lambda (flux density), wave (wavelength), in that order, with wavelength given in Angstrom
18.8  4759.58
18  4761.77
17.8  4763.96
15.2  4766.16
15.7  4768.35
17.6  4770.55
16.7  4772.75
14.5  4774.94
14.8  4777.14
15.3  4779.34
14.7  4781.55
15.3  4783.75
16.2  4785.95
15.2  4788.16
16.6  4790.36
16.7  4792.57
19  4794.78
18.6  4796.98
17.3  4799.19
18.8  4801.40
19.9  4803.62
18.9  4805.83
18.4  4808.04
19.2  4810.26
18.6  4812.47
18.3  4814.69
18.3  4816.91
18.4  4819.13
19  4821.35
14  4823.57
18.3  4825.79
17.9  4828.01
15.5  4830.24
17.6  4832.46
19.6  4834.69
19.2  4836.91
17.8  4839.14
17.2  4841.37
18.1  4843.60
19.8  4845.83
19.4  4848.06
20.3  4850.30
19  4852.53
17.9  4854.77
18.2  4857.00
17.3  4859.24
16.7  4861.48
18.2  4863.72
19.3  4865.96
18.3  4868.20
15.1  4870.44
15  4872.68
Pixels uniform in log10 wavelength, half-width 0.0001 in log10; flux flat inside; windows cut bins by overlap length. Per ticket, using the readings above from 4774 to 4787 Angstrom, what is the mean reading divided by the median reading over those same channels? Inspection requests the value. 1.006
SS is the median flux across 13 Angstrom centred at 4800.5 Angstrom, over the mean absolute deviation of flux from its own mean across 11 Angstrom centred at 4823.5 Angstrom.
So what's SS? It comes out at 13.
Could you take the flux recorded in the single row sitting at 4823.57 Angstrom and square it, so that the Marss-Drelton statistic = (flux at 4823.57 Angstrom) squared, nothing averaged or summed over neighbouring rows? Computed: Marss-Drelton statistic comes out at 196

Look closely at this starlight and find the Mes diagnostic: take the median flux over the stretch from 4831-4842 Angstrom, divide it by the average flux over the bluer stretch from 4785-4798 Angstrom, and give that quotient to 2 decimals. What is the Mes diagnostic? 1.04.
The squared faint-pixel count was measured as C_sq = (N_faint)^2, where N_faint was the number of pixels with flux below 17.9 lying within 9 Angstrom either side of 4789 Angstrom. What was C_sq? 36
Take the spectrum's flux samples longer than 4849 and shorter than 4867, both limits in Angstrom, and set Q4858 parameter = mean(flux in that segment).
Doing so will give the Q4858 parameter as 18.4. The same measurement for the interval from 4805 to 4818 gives 18.6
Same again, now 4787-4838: 18.0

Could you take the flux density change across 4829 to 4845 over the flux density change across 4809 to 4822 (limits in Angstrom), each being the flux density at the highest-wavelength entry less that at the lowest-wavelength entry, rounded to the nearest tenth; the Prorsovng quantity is -13.0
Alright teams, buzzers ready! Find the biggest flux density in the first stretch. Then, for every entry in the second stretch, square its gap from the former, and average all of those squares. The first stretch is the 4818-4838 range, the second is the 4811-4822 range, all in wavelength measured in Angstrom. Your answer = 1.2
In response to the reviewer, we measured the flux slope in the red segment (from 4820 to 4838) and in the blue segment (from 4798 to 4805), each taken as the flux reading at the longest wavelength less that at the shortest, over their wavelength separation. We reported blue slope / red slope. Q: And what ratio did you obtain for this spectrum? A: 46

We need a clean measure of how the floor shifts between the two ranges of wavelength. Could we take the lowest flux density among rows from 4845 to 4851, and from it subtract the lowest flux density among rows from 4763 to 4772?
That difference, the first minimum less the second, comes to 4.2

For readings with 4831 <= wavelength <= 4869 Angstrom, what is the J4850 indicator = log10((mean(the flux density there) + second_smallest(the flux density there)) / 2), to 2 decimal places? 1.25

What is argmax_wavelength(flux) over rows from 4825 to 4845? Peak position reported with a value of 4834.69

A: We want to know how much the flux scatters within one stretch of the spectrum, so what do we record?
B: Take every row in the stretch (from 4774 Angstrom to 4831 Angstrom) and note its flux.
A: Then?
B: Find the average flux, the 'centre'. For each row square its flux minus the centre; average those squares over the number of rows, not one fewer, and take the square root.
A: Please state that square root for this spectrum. 1.75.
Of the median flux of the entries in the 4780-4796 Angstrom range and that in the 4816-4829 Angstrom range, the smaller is 16.2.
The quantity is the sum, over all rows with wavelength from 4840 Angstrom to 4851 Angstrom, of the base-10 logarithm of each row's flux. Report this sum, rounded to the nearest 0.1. 6.4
